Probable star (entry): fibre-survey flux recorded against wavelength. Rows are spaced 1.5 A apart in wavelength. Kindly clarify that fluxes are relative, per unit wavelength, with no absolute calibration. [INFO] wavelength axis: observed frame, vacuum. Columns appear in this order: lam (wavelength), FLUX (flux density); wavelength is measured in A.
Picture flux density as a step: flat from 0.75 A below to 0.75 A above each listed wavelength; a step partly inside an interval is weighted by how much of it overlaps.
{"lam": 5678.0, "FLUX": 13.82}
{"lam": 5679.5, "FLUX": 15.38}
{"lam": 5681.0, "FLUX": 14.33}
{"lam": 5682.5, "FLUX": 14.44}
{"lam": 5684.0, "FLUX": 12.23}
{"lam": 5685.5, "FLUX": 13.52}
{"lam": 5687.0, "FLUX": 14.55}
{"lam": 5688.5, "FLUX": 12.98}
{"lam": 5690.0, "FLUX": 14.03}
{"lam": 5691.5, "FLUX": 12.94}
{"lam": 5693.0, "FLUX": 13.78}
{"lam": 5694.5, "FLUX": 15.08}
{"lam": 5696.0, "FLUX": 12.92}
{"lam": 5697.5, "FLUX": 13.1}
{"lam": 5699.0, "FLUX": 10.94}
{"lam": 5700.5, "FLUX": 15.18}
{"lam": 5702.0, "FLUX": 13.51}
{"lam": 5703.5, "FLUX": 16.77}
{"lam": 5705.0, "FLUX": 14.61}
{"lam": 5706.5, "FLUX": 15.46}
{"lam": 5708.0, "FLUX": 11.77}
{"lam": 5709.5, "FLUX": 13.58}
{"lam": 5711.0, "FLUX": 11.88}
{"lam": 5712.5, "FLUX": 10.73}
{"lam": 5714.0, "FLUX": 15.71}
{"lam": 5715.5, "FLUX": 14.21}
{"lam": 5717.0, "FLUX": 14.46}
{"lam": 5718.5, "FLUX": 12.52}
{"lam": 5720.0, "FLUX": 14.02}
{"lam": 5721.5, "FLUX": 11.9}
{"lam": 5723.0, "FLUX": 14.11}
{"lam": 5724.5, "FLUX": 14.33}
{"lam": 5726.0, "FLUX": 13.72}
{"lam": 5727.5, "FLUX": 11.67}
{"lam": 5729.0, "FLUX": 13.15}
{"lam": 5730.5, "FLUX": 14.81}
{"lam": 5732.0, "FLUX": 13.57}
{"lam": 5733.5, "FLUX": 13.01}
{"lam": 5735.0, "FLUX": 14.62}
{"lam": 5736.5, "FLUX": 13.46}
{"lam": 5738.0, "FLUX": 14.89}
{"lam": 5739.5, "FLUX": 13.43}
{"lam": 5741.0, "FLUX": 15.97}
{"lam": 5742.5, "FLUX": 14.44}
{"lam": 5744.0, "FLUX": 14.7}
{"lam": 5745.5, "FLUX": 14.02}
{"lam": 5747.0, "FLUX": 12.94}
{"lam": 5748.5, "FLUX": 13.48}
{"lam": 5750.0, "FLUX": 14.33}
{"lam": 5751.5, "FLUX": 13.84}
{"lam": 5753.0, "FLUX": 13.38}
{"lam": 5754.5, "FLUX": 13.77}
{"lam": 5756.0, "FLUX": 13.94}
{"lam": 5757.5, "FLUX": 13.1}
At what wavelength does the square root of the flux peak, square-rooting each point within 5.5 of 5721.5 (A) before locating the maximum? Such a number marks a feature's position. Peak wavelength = 5717.0 A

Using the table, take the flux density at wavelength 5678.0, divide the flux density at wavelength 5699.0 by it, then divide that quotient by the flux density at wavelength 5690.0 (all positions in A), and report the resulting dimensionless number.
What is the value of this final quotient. 0.0564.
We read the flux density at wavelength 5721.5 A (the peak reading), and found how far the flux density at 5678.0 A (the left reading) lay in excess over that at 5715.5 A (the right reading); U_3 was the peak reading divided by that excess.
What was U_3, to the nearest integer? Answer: -31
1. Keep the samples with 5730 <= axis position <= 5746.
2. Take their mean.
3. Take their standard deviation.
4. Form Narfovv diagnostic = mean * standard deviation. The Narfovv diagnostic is 12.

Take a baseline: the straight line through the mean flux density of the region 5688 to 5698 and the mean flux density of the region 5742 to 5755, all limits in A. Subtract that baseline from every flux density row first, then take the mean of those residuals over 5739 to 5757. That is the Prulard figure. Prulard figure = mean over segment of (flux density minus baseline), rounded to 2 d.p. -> 0.15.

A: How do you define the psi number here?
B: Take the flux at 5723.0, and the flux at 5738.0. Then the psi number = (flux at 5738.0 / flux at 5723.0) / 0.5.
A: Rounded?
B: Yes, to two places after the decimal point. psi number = 2.11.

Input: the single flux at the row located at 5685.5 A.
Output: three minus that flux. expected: -10.5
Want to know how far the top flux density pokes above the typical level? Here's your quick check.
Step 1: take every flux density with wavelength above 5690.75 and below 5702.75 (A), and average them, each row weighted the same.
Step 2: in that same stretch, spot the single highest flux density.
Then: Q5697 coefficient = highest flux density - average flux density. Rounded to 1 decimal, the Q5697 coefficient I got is 1.7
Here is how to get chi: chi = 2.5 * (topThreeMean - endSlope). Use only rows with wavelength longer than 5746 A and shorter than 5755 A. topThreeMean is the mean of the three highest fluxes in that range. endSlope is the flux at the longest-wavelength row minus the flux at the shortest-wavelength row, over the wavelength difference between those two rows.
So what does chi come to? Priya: 34.7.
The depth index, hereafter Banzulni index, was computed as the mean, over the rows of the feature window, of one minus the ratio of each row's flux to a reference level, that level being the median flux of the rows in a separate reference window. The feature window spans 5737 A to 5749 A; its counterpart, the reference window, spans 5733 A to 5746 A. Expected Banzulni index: 0.014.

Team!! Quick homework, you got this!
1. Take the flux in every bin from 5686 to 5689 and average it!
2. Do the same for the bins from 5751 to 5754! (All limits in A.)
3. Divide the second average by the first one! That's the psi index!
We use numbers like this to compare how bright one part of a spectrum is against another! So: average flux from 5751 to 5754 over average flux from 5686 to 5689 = 0.99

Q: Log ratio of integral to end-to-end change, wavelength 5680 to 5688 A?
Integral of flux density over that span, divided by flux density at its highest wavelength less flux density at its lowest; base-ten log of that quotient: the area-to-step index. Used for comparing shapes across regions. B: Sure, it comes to 2.7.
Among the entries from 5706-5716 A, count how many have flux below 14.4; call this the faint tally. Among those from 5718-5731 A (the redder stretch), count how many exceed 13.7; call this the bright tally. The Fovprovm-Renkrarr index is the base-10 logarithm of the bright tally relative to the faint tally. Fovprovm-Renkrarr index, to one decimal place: 0.0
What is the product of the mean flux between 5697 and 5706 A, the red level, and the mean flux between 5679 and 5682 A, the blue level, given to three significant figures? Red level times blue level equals 208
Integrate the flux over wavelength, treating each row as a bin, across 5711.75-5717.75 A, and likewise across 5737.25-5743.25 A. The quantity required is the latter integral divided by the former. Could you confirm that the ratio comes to 1.07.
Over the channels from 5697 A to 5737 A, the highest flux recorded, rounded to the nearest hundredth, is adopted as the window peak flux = 16.77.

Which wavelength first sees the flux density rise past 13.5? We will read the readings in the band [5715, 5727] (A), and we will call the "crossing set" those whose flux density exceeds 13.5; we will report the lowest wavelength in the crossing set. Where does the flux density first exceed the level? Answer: 5715.5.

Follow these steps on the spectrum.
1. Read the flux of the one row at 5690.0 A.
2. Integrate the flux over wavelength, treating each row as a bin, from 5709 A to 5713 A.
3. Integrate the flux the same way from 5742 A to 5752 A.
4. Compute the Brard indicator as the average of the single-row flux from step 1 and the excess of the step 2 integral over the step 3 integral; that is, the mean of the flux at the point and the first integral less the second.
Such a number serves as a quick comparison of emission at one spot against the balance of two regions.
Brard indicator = -39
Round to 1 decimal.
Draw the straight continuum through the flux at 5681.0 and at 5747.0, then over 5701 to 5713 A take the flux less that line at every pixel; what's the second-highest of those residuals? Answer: 1.7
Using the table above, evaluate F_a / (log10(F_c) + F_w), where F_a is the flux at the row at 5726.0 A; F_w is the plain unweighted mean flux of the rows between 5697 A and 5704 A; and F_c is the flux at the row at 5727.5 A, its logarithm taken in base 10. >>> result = 0.92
